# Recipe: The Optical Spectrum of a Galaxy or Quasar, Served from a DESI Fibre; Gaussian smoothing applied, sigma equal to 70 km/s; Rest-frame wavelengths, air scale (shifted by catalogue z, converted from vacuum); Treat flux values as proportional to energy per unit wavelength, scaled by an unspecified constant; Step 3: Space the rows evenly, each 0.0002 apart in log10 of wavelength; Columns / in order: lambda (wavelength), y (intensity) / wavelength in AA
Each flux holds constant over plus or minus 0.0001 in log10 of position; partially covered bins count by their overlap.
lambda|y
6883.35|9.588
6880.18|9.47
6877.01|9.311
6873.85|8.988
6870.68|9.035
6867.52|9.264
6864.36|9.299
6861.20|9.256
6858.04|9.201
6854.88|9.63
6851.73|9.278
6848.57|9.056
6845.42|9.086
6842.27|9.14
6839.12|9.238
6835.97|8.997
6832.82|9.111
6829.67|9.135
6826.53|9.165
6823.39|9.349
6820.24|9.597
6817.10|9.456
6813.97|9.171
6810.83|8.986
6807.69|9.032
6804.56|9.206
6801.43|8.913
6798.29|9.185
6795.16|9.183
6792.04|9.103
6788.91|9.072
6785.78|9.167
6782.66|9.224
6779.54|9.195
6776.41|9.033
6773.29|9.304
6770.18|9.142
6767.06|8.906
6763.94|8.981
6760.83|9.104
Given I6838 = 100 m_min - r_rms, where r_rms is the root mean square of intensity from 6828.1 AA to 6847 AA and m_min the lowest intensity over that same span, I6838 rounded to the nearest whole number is 891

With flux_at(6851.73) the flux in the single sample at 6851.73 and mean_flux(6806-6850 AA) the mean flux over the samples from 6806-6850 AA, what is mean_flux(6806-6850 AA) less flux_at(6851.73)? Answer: -0.10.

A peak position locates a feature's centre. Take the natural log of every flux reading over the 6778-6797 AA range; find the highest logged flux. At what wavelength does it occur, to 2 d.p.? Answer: 6782.66 AA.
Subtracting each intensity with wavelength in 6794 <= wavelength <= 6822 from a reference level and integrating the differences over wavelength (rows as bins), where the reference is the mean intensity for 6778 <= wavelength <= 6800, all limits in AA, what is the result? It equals -0.9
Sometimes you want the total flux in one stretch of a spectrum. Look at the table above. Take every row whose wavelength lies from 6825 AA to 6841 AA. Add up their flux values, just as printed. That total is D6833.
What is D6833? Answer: 45.6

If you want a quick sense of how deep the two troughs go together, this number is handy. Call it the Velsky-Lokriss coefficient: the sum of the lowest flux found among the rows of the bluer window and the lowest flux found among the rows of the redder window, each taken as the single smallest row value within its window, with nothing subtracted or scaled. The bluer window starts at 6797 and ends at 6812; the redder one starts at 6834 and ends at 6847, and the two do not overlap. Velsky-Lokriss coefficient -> 17.9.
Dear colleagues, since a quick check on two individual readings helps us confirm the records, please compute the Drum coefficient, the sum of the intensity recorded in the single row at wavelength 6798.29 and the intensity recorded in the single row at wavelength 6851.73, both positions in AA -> 18.5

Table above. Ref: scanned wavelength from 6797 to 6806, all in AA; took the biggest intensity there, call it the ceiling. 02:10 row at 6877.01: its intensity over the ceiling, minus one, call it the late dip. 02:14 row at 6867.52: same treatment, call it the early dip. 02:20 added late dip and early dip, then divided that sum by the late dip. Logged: 1.55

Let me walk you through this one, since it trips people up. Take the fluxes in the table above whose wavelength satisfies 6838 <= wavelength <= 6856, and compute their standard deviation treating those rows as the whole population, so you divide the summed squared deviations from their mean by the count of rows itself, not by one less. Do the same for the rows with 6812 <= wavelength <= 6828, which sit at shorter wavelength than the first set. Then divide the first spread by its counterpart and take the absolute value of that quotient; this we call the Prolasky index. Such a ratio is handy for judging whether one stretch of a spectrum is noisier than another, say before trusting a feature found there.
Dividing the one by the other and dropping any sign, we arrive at 1.2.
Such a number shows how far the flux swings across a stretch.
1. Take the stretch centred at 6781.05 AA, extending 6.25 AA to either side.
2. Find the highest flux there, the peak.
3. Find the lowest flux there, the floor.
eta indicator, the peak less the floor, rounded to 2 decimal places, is 0.19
